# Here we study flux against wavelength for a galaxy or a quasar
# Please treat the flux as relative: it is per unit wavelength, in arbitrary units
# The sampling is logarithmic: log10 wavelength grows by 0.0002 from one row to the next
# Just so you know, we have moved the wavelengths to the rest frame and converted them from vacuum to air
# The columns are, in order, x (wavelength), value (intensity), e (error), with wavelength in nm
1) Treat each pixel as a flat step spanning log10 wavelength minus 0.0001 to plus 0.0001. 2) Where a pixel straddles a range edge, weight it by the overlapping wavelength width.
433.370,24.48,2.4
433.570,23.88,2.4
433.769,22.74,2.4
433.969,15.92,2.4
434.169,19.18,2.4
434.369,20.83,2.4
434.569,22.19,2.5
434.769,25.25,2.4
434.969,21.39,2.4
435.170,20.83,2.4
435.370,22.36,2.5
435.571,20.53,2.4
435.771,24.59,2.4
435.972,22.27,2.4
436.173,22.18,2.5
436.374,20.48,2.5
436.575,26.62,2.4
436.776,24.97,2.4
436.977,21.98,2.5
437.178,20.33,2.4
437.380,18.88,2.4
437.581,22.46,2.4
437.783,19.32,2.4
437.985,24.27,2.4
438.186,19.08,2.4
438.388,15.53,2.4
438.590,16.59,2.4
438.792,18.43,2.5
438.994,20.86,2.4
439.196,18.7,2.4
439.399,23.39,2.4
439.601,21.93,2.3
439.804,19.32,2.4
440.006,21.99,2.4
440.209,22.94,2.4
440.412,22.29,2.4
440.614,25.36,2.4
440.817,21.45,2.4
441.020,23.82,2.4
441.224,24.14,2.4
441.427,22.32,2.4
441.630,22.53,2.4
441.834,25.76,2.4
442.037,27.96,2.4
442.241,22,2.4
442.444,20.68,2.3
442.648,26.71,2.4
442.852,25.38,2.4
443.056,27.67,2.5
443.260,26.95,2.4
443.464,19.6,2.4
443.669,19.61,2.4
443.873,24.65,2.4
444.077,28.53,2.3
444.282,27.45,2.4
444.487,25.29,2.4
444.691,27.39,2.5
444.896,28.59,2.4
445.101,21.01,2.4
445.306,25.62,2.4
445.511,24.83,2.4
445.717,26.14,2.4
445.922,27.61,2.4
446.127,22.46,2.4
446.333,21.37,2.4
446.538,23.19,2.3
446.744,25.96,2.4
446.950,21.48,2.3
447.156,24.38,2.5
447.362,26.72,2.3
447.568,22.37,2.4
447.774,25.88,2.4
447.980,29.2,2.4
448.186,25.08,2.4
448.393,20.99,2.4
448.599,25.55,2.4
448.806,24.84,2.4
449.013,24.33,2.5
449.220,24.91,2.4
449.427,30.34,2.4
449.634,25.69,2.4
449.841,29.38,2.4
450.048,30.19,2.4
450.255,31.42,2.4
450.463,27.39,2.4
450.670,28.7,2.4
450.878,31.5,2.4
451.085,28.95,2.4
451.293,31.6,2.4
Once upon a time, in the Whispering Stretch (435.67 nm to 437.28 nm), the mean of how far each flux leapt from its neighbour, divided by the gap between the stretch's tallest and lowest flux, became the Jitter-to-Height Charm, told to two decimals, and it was 0.38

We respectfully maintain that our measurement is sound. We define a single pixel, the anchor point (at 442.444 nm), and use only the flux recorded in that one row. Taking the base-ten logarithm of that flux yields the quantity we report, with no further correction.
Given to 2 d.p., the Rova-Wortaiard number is 1.32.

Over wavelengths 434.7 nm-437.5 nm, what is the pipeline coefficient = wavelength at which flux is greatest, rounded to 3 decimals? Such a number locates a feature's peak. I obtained 436.575 nm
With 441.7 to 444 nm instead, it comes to 442.037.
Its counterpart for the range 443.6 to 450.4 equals 450.255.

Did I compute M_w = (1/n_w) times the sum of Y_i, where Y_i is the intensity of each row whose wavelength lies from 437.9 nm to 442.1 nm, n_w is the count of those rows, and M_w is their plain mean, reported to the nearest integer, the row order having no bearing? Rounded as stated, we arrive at 22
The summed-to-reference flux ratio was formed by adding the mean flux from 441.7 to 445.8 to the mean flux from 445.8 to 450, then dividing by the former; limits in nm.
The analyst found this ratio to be 2.00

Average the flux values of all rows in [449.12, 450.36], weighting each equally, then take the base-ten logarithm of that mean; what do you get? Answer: 1.46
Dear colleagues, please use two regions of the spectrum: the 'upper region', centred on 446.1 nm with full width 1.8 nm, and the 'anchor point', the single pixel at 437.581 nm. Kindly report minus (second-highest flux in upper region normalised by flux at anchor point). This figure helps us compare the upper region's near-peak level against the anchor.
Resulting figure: -1.2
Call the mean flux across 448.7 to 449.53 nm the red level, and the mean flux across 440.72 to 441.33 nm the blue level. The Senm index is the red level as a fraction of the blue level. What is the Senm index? 1.13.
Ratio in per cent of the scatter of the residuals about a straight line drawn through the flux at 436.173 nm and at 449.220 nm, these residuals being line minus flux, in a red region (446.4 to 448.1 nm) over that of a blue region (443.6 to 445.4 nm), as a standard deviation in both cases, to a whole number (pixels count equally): 78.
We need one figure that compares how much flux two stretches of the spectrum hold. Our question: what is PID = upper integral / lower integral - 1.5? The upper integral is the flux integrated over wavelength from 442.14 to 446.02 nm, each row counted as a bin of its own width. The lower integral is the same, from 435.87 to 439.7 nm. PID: -0.29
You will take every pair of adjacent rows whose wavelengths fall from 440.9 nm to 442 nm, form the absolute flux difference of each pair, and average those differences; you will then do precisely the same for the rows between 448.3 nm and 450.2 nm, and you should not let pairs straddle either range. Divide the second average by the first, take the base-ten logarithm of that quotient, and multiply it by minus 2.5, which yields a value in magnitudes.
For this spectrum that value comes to -0.7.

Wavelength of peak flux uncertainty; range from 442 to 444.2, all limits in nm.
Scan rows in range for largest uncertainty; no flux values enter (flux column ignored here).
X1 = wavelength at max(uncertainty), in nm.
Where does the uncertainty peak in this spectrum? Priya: 443.056 nm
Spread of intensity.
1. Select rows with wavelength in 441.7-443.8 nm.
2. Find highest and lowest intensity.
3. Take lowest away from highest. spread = 8.4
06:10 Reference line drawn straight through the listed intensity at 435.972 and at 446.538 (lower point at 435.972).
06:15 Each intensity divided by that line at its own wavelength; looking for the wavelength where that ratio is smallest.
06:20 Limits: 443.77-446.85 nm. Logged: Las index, 445.101 nm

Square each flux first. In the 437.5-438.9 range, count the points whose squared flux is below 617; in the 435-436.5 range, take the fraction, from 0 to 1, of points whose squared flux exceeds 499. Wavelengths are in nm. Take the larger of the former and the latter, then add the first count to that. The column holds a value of 14.0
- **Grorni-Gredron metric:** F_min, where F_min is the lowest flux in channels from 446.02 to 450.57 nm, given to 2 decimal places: 20.99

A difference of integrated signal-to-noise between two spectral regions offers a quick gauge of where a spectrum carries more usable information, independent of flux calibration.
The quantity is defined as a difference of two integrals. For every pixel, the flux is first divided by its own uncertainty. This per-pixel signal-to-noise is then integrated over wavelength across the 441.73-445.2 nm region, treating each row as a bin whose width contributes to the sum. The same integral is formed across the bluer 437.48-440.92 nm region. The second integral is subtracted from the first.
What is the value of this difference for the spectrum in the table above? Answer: 6.3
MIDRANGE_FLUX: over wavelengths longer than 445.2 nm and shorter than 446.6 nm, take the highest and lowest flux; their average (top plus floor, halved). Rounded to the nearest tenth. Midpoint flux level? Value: 24.5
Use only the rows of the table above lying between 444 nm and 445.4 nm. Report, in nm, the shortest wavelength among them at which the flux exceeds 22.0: 444.077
